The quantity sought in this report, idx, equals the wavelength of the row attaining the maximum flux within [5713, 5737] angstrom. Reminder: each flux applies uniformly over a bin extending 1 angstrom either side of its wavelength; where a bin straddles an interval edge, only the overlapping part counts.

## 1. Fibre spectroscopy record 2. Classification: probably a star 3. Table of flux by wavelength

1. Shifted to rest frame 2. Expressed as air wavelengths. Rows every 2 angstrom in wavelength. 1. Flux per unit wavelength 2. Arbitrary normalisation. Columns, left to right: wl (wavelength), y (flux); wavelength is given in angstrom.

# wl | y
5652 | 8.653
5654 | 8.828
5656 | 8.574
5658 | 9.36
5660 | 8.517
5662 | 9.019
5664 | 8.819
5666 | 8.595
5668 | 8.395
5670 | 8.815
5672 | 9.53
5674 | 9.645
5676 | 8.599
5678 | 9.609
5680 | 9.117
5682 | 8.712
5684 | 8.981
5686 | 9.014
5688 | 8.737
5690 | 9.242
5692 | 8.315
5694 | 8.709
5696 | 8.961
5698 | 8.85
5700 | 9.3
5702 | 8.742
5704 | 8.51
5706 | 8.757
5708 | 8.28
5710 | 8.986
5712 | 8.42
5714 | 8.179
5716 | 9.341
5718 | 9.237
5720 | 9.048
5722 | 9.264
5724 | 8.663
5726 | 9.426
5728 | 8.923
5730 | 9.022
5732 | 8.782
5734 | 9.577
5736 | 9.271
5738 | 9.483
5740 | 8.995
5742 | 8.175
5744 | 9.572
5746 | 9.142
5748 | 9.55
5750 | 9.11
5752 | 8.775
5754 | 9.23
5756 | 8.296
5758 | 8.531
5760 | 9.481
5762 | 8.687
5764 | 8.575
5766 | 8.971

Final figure 5734 angstrom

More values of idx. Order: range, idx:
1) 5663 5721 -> 5674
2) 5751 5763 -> 5760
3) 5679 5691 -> 5690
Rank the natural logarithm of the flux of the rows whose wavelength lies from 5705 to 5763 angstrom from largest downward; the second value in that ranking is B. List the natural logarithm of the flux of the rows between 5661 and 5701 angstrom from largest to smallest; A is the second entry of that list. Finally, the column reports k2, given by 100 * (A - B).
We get 0.4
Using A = 2.26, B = 2.26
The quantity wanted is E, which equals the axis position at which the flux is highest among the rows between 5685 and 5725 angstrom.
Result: 5716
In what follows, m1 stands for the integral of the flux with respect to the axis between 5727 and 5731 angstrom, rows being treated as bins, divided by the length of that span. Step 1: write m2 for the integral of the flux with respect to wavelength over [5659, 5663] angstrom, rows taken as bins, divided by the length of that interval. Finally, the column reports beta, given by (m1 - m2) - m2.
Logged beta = -8.6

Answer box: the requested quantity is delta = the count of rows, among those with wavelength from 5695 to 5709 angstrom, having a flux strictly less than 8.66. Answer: 2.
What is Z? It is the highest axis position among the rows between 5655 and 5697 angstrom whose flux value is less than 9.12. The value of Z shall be 5696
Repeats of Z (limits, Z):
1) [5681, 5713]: 5712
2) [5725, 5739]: 5732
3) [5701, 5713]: 5712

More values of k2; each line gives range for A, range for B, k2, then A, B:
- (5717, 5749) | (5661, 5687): -0.4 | 2.26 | 2.26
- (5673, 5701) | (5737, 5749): 0.6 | 2.26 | 2.26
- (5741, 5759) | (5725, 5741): 0.7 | 2.26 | 2.25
